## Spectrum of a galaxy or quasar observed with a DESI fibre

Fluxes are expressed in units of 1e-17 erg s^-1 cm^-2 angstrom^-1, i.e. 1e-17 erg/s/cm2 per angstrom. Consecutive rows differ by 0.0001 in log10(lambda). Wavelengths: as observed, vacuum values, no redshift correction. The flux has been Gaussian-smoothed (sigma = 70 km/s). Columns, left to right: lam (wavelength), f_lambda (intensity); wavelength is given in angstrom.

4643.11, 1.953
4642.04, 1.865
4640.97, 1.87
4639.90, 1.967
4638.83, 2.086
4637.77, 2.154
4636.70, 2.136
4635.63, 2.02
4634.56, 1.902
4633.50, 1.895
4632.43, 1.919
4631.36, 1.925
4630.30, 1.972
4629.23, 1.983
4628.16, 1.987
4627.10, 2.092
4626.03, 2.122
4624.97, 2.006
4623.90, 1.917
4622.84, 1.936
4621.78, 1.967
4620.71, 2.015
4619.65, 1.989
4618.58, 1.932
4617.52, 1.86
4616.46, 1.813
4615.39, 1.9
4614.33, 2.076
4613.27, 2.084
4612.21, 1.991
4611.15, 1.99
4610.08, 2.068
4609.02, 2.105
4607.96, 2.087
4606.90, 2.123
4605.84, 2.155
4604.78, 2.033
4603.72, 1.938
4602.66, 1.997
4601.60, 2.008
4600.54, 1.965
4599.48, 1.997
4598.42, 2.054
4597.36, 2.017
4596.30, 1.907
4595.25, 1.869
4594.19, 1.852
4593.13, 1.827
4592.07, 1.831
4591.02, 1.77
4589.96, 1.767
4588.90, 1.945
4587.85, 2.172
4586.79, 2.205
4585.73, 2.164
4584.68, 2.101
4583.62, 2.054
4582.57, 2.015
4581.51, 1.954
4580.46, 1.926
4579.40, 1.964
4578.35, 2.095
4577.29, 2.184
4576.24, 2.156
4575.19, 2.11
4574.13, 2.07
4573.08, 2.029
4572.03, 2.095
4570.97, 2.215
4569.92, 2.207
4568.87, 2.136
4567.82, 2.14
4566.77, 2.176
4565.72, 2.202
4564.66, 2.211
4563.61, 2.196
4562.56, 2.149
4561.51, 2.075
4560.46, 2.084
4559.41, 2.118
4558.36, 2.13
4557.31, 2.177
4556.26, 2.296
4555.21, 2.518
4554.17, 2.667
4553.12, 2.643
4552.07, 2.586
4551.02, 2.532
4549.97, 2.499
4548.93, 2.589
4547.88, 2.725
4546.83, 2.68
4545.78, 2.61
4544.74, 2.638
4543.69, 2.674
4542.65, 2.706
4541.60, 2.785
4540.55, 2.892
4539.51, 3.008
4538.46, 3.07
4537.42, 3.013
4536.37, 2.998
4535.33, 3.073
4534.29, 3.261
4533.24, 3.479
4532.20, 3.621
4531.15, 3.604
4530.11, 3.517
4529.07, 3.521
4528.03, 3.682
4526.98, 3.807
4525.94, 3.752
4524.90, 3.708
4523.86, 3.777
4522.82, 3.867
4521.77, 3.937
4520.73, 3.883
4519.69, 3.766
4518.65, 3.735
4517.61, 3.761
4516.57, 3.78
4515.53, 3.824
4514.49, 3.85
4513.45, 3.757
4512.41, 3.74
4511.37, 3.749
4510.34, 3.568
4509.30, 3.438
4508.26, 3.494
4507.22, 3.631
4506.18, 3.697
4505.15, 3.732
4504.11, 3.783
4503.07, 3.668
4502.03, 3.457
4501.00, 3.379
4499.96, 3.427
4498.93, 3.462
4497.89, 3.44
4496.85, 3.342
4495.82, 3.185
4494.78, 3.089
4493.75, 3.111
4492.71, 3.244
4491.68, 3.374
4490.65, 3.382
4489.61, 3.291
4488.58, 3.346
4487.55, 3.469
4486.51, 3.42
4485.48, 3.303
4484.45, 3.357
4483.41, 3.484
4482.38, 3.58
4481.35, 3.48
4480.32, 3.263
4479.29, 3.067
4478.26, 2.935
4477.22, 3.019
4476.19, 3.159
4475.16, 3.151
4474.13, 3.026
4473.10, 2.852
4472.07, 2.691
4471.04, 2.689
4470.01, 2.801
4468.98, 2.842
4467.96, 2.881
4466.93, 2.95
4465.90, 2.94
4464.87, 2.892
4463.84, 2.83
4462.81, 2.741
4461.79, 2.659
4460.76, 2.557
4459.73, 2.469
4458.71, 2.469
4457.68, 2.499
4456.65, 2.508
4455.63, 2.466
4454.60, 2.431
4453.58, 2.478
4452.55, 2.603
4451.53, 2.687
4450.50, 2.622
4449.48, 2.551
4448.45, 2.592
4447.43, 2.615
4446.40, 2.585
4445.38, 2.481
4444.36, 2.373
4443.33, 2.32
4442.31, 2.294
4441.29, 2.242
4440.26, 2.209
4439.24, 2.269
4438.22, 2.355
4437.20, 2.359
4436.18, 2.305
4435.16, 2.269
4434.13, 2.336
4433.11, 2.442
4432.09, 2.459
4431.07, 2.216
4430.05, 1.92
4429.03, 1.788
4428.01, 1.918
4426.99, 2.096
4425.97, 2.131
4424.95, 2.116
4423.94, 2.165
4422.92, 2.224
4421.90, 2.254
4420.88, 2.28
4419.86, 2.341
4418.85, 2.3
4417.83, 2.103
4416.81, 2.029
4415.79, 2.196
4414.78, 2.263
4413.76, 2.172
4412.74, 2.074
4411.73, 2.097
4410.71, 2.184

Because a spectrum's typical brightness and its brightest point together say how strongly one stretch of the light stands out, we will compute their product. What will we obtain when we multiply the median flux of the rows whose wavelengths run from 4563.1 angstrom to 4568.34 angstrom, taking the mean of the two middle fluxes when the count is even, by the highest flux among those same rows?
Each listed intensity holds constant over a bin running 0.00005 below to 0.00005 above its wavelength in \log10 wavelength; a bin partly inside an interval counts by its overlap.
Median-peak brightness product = 4.9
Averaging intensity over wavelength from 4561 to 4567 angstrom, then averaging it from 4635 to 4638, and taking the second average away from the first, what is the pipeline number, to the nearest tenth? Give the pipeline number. 0.1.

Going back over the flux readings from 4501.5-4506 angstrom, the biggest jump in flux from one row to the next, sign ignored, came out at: 0.21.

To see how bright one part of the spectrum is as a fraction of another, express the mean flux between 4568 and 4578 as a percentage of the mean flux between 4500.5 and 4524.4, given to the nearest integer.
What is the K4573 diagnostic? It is 58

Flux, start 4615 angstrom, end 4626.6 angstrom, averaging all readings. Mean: 2.0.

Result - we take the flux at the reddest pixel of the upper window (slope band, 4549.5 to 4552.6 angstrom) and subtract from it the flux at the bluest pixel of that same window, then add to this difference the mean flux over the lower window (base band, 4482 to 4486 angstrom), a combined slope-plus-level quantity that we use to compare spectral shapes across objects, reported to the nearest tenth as 3.5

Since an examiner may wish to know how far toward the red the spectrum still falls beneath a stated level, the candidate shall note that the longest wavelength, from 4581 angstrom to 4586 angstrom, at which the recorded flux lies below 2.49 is 4585.73 angstrom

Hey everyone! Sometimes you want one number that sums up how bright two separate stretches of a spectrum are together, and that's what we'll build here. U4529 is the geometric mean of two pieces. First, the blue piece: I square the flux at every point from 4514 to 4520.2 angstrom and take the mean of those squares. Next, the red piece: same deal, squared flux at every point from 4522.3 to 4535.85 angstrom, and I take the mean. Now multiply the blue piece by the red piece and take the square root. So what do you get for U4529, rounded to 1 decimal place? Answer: 13.6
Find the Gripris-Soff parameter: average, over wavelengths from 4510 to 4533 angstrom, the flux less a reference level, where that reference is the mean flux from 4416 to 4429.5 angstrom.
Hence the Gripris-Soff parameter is 1.6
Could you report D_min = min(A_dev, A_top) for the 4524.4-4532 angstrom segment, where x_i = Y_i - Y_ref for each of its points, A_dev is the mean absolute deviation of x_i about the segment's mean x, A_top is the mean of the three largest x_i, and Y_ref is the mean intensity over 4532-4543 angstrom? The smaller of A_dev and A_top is 0.1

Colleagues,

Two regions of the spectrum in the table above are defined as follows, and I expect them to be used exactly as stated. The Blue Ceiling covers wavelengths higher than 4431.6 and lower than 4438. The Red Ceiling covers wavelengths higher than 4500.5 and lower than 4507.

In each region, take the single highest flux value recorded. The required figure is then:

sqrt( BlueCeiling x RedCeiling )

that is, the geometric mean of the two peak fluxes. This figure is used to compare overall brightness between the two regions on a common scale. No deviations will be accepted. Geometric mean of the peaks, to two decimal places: 3.05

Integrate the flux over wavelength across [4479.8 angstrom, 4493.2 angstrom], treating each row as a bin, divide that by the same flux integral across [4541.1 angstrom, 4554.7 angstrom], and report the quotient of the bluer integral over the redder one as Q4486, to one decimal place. 1.3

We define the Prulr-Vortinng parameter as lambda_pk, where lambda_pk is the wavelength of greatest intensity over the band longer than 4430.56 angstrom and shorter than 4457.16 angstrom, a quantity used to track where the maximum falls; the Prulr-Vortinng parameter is 4451.53 angstrom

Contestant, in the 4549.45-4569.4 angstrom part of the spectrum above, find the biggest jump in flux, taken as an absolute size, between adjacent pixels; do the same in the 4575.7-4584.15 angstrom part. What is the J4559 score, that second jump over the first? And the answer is 0.59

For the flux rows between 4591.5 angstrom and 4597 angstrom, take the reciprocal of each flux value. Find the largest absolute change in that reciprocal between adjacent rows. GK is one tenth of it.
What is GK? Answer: 0.0011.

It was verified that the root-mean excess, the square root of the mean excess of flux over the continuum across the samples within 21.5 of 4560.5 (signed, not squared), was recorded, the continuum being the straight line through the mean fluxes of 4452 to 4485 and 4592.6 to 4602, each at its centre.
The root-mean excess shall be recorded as 0.36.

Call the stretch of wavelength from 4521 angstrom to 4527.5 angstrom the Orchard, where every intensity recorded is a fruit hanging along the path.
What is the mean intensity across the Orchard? 3.8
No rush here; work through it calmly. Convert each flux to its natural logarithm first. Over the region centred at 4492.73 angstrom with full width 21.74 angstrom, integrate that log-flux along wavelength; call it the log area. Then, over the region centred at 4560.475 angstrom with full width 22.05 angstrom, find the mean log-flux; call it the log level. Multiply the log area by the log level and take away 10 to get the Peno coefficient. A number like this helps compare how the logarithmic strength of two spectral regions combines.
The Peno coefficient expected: 12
